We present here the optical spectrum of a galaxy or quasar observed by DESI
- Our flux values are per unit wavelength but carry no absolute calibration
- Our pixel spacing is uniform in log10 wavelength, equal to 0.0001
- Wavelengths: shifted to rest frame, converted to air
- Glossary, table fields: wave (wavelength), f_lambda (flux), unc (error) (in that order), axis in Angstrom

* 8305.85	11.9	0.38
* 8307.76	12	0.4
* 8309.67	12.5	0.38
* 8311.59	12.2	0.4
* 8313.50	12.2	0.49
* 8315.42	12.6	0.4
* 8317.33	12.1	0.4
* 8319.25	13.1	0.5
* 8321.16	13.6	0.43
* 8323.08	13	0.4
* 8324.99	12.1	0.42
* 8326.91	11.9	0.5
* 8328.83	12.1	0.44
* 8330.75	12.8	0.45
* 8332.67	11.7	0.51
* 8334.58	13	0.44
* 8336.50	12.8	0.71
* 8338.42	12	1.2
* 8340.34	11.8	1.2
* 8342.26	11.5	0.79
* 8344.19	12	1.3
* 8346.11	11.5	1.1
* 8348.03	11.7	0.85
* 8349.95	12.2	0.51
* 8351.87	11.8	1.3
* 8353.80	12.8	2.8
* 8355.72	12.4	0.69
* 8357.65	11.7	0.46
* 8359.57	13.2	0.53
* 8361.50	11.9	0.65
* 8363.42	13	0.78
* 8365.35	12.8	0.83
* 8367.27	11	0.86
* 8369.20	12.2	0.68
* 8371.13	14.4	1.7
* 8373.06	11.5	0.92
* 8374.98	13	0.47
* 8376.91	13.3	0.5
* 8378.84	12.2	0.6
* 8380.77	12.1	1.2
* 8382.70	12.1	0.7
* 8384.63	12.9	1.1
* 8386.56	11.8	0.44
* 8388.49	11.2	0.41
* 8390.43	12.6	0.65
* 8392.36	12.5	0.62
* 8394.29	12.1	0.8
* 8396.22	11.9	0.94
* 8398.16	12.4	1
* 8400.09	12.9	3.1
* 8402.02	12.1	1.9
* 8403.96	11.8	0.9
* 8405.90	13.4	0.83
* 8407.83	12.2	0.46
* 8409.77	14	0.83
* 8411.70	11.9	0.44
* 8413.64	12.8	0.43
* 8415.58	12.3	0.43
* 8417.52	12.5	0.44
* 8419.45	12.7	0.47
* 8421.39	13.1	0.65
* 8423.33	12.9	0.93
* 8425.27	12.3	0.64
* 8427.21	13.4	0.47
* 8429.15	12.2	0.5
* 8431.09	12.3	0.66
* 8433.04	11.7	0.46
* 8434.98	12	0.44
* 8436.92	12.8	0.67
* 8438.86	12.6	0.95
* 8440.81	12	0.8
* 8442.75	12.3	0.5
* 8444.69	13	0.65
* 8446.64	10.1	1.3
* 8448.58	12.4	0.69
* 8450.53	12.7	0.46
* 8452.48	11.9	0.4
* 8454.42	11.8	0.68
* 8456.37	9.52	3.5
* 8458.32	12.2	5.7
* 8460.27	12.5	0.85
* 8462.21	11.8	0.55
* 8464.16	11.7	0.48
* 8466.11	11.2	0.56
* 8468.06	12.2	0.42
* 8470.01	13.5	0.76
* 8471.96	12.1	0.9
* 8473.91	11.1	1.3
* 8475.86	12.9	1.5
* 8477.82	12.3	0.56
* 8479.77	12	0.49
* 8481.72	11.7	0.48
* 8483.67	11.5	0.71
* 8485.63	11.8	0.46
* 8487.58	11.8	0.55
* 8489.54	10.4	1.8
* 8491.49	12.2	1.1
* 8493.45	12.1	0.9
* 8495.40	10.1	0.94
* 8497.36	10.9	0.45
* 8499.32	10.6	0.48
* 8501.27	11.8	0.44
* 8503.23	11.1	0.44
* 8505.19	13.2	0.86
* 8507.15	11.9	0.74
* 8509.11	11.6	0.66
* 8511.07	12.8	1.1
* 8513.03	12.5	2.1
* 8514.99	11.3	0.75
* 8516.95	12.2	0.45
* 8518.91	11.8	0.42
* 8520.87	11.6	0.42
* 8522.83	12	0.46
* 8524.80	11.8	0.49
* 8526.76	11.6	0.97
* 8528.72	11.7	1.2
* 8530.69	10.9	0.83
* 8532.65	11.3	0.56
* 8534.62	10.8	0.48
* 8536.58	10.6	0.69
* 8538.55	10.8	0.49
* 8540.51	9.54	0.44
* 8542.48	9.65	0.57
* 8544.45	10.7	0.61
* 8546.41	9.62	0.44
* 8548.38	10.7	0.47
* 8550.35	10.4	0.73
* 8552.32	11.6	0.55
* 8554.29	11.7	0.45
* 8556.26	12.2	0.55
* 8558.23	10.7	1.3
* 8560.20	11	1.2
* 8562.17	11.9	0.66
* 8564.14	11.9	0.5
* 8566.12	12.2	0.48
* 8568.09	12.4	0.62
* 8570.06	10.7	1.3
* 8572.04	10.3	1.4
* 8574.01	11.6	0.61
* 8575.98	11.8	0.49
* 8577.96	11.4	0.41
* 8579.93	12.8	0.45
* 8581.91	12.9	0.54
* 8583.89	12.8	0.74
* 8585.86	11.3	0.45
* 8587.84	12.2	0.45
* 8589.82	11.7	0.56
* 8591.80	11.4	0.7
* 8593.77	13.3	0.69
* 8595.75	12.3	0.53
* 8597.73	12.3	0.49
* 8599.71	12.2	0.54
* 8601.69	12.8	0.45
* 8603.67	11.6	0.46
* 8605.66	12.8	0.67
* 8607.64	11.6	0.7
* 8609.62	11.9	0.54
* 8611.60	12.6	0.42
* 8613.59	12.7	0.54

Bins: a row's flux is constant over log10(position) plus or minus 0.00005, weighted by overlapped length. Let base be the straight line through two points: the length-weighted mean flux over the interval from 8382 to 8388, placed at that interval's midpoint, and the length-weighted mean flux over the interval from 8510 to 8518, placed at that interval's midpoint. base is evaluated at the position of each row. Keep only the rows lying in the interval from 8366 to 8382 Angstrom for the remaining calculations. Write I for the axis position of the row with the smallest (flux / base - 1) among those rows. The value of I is 8367.27 Angstrom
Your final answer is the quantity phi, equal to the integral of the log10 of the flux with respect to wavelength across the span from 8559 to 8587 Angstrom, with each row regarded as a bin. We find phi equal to 30.0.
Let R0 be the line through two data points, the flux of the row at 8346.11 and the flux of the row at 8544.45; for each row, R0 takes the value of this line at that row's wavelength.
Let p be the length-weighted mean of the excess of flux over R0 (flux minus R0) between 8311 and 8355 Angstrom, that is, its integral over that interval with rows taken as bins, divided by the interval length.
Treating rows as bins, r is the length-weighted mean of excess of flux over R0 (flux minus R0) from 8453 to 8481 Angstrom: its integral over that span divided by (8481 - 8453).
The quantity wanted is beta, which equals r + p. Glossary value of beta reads 1.6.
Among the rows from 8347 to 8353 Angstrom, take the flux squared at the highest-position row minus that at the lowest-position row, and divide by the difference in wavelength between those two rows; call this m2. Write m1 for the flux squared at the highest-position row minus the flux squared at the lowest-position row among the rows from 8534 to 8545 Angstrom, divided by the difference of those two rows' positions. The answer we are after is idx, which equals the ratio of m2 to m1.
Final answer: -2.8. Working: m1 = -0.2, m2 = 1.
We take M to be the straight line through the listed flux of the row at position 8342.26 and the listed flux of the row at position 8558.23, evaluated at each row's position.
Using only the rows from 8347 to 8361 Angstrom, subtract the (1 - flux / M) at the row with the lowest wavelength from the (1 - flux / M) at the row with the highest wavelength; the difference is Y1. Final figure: -0.13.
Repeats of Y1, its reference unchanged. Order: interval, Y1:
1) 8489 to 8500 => -0.02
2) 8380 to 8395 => 0.00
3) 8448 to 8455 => 0.05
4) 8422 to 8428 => -0.05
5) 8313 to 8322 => -0.12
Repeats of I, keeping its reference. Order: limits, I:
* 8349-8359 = 8357.65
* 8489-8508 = 8495.40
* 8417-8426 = 8425.27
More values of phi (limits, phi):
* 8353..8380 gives 29.6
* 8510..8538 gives 29.8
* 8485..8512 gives 28.7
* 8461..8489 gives 30.2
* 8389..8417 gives 30.7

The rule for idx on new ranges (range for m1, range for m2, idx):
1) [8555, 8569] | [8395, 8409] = 1.5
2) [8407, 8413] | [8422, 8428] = -1.8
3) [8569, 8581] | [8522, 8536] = -0.5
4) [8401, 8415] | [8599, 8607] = 1.7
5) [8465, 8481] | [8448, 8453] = -2.3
